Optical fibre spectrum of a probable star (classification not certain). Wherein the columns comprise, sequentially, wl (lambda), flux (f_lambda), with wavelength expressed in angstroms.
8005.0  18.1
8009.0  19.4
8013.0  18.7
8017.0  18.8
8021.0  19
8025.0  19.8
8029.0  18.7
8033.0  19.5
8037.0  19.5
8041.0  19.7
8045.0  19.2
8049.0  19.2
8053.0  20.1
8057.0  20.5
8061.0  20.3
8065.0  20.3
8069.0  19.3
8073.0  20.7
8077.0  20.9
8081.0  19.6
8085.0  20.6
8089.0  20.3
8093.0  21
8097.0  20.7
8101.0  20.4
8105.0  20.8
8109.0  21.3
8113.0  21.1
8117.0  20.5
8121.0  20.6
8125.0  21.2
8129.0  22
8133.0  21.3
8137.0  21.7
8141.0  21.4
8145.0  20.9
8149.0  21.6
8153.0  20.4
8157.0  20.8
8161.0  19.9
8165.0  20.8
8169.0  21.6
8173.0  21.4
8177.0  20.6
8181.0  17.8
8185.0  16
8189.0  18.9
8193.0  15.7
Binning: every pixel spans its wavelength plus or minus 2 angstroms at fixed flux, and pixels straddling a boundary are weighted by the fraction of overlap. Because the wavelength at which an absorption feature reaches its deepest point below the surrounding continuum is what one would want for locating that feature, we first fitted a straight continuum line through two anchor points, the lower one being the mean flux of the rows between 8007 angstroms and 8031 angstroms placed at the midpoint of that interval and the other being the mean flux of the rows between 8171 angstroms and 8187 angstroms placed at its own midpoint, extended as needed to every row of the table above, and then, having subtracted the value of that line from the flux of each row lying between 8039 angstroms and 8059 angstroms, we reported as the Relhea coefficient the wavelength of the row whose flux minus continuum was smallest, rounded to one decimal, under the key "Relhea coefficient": 8045.0 angstroms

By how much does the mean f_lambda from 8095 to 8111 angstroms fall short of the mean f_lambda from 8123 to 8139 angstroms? 0.75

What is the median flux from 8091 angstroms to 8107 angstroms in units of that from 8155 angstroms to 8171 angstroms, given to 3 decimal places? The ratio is 0.998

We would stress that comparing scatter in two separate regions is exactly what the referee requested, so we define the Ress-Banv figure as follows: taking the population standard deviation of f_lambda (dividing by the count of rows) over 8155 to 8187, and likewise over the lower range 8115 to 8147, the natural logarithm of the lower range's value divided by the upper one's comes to -1.33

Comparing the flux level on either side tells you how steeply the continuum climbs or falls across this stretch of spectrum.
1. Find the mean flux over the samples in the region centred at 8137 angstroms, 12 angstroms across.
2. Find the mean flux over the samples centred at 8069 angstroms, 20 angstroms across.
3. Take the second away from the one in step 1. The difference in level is 1.2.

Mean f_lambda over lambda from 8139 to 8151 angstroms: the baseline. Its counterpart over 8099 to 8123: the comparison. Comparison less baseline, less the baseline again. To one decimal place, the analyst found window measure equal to -21.8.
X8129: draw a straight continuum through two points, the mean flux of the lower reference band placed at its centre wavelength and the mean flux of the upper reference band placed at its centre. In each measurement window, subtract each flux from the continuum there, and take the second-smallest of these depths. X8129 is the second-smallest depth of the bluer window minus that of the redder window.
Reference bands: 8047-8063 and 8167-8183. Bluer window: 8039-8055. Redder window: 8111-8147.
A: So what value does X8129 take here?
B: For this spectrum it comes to 1.7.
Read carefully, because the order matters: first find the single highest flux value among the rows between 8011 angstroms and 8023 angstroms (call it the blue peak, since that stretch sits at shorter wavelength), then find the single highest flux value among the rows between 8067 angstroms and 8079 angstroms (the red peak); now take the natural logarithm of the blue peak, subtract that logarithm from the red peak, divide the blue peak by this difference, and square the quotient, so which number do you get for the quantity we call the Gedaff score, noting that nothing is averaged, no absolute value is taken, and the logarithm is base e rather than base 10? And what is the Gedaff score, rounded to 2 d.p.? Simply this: 1.12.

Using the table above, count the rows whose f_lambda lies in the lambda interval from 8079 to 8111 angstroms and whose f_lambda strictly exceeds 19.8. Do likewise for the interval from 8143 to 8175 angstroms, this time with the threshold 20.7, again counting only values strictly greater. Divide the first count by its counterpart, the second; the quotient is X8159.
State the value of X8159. 1.17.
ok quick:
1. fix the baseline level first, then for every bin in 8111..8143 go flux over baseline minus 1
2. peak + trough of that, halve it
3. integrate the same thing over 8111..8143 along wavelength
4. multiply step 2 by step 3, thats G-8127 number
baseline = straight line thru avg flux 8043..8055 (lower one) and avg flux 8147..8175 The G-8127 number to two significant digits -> 0.045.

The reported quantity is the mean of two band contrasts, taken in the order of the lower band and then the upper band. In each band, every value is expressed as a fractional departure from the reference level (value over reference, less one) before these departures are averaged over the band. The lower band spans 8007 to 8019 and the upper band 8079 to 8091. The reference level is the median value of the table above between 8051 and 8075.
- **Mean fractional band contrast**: -0.04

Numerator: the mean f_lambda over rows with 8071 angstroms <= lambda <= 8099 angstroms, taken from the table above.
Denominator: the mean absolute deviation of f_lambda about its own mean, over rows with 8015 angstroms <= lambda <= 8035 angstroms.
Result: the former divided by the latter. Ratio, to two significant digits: 52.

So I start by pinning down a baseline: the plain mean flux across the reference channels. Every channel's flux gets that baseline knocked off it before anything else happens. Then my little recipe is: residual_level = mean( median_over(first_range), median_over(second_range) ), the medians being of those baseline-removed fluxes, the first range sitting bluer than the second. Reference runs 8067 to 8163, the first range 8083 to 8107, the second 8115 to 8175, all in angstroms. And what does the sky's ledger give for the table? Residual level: 0.1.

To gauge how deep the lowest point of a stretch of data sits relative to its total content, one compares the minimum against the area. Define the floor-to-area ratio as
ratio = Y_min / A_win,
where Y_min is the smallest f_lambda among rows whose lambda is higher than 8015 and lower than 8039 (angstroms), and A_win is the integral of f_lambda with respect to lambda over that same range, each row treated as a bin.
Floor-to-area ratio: 0.0405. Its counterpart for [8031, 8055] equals 0.0410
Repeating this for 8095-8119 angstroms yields 0.0409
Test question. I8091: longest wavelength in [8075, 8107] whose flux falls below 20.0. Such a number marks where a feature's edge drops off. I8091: 8081.0 angstroms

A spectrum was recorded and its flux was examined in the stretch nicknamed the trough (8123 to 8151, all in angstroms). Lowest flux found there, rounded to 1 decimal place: 20.9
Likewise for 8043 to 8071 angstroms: 19.2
